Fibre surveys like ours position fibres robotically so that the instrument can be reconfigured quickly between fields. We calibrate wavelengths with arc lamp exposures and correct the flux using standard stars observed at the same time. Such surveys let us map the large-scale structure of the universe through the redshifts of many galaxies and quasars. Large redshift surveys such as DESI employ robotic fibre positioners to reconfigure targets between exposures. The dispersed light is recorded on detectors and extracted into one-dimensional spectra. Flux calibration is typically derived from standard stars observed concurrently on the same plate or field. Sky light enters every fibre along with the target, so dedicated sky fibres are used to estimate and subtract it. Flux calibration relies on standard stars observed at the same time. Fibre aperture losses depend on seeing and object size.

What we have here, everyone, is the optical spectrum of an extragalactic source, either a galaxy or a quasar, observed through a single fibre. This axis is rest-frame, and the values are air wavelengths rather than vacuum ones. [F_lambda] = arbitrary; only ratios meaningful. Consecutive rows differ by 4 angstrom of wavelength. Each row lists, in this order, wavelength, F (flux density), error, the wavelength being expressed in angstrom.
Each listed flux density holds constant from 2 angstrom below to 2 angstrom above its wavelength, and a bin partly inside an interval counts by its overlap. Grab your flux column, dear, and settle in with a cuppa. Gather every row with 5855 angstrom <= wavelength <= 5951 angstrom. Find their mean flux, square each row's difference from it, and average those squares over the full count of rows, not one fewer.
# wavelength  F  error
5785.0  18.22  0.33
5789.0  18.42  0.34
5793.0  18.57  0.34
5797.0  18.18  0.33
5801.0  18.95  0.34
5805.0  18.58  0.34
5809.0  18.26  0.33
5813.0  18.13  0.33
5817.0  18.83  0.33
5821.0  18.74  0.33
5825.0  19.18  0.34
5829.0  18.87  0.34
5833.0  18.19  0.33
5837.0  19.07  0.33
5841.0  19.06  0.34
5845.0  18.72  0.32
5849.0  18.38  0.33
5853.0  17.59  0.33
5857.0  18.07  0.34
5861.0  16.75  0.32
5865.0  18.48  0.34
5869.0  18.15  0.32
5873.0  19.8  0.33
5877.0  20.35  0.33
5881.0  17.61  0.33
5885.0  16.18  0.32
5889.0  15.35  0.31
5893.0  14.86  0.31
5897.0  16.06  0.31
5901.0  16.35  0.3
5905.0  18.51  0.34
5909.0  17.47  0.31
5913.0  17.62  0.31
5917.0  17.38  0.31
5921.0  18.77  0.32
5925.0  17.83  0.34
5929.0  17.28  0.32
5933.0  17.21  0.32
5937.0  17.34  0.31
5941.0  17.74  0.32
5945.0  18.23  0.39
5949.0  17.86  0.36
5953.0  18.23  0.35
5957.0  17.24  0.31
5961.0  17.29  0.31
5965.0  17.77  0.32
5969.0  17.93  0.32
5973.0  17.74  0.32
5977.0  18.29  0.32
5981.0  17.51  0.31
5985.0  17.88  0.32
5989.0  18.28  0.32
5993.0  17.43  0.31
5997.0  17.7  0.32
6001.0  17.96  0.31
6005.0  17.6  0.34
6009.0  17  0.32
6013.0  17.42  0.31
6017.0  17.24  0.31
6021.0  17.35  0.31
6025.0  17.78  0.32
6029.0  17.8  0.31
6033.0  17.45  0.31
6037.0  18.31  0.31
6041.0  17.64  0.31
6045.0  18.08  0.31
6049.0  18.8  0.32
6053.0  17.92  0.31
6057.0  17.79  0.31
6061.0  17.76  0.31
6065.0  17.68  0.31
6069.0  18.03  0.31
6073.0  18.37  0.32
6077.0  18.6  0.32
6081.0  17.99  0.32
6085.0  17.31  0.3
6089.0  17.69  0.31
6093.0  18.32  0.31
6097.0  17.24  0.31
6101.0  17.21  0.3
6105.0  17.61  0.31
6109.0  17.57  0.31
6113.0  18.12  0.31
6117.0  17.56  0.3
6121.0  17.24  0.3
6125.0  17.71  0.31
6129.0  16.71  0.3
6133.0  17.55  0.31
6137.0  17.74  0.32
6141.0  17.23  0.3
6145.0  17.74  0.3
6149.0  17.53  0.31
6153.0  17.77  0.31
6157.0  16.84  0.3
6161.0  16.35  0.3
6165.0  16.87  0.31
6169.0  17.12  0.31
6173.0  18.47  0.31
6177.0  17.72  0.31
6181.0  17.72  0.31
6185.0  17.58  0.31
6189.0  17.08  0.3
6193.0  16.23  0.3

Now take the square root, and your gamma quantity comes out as 1.2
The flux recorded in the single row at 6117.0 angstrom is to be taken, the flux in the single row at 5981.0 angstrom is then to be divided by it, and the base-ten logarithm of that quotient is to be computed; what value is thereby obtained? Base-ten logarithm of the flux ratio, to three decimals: -0.001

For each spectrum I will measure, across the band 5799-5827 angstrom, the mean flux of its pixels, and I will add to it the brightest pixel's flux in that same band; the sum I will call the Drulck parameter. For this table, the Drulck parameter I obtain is 37.8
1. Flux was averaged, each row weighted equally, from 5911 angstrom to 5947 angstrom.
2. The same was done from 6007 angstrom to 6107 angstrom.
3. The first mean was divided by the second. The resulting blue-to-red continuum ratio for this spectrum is 1.00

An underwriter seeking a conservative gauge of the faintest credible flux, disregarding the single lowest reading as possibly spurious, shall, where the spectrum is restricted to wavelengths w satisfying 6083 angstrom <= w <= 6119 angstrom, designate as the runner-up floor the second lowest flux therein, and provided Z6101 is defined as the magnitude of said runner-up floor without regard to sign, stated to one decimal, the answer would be 17.2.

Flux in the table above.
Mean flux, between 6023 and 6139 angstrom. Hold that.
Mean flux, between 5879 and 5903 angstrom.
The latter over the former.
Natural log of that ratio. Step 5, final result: -0.10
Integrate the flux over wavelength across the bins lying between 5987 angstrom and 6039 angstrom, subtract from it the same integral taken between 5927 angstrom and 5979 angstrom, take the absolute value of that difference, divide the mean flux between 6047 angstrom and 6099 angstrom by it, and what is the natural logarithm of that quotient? 1.7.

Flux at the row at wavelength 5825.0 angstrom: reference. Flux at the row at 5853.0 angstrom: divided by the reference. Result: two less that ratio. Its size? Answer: 1.08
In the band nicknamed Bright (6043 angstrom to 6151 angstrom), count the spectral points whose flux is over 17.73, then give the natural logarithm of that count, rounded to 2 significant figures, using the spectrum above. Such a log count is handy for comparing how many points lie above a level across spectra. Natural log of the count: 2.6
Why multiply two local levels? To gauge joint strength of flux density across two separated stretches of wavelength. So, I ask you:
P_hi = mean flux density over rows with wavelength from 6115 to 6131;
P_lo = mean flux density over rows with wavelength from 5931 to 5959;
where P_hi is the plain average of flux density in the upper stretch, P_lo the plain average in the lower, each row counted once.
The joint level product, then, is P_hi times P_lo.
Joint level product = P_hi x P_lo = 306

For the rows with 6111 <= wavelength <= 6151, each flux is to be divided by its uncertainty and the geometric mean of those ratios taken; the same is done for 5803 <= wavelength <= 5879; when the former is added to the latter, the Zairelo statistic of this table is 113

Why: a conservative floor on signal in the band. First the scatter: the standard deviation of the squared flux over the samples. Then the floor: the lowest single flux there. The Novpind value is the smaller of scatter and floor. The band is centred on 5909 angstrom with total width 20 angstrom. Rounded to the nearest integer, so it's 16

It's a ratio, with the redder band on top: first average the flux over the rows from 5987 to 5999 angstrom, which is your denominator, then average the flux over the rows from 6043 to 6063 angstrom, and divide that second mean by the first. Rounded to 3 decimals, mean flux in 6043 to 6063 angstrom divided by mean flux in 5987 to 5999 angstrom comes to 1.015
